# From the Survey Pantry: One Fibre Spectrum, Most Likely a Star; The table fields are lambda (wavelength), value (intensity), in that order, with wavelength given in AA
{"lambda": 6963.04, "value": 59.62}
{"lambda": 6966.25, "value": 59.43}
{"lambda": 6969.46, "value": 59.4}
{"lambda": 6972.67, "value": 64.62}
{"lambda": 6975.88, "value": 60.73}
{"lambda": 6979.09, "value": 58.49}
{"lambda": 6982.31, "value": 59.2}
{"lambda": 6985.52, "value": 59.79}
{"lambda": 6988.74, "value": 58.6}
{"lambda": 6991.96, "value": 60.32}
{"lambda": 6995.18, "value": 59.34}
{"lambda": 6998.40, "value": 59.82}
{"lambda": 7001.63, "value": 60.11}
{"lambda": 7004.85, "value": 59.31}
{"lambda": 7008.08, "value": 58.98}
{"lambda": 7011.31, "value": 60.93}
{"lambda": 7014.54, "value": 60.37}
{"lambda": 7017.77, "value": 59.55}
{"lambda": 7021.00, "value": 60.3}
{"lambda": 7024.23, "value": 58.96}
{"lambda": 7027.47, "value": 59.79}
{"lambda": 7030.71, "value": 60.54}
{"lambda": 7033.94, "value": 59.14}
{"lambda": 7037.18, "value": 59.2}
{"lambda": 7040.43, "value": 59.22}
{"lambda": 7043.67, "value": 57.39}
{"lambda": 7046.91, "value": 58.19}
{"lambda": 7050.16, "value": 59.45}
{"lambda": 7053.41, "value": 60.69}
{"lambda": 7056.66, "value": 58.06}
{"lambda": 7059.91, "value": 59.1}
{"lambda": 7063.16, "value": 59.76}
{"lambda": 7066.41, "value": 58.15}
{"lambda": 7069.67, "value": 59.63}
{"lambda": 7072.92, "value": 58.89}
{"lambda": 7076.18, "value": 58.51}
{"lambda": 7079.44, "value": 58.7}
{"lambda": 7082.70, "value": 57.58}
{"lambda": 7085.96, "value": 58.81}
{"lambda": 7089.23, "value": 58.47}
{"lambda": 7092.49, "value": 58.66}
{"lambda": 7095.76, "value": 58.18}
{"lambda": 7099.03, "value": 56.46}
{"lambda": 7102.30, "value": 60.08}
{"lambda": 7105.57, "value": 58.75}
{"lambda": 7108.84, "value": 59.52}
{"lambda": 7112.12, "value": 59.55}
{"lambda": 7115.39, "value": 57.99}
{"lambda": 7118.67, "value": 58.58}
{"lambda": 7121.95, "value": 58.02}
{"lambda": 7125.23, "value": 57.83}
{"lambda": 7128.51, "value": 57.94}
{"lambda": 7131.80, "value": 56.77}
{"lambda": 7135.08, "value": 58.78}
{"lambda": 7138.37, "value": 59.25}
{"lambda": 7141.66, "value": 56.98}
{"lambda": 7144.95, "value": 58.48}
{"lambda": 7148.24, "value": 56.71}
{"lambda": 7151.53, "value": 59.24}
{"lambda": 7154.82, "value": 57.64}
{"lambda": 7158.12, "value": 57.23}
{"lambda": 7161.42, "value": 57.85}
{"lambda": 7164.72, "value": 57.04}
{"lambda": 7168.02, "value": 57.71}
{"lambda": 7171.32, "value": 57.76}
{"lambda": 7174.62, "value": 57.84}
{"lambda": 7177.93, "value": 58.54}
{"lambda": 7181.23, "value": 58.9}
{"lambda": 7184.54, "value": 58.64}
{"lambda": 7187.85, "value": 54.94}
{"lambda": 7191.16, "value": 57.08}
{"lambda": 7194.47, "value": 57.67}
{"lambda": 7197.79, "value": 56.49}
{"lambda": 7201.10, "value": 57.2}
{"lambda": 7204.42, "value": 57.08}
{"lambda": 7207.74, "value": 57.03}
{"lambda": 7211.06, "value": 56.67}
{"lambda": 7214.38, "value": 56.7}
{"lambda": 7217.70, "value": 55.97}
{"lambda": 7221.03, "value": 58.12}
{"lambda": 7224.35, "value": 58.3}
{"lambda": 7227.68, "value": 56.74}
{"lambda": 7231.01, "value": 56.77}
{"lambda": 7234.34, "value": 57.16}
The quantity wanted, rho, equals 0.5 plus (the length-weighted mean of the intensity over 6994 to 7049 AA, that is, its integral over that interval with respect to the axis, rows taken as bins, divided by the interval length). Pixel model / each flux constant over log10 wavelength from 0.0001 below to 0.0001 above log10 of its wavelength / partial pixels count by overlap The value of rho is 60.0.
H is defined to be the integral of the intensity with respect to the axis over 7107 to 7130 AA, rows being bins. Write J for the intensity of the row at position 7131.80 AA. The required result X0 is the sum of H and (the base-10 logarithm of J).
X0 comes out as 1347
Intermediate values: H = 1346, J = 56.77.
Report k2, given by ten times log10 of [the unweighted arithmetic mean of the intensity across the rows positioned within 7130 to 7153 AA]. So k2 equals 17.6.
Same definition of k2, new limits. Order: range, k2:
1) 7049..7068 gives 17.7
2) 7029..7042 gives 17.7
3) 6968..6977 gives 17.9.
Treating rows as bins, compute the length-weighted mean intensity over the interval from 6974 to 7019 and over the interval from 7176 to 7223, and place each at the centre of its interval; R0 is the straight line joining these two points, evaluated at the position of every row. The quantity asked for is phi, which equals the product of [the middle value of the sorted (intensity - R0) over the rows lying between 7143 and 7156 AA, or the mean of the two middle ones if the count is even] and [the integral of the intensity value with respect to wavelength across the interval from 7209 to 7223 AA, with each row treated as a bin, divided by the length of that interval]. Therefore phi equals 13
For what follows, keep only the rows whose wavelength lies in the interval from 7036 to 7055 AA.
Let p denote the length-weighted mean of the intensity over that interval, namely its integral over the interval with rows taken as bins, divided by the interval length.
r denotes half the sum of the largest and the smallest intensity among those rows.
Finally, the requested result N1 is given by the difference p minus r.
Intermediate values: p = 59.0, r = 59.0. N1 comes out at -0.047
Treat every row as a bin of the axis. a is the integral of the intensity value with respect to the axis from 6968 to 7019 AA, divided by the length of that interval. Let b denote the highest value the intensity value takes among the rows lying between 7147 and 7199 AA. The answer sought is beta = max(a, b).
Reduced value 60.0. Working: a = 60.0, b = 59.24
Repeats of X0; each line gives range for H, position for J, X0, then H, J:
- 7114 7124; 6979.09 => 583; 582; 58.49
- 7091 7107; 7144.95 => 936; 935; 58.48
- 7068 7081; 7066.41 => 768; 766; 58.15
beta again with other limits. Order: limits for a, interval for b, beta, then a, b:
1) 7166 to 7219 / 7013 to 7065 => 60.7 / 57.3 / 60.69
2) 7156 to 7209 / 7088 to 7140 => 60.1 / 57.4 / 60.08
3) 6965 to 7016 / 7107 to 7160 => 60.0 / 60.0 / 59.55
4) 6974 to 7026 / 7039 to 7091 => 60.7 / 59.7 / 60.69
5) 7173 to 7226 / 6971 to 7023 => 64.6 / 57.3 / 64.62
